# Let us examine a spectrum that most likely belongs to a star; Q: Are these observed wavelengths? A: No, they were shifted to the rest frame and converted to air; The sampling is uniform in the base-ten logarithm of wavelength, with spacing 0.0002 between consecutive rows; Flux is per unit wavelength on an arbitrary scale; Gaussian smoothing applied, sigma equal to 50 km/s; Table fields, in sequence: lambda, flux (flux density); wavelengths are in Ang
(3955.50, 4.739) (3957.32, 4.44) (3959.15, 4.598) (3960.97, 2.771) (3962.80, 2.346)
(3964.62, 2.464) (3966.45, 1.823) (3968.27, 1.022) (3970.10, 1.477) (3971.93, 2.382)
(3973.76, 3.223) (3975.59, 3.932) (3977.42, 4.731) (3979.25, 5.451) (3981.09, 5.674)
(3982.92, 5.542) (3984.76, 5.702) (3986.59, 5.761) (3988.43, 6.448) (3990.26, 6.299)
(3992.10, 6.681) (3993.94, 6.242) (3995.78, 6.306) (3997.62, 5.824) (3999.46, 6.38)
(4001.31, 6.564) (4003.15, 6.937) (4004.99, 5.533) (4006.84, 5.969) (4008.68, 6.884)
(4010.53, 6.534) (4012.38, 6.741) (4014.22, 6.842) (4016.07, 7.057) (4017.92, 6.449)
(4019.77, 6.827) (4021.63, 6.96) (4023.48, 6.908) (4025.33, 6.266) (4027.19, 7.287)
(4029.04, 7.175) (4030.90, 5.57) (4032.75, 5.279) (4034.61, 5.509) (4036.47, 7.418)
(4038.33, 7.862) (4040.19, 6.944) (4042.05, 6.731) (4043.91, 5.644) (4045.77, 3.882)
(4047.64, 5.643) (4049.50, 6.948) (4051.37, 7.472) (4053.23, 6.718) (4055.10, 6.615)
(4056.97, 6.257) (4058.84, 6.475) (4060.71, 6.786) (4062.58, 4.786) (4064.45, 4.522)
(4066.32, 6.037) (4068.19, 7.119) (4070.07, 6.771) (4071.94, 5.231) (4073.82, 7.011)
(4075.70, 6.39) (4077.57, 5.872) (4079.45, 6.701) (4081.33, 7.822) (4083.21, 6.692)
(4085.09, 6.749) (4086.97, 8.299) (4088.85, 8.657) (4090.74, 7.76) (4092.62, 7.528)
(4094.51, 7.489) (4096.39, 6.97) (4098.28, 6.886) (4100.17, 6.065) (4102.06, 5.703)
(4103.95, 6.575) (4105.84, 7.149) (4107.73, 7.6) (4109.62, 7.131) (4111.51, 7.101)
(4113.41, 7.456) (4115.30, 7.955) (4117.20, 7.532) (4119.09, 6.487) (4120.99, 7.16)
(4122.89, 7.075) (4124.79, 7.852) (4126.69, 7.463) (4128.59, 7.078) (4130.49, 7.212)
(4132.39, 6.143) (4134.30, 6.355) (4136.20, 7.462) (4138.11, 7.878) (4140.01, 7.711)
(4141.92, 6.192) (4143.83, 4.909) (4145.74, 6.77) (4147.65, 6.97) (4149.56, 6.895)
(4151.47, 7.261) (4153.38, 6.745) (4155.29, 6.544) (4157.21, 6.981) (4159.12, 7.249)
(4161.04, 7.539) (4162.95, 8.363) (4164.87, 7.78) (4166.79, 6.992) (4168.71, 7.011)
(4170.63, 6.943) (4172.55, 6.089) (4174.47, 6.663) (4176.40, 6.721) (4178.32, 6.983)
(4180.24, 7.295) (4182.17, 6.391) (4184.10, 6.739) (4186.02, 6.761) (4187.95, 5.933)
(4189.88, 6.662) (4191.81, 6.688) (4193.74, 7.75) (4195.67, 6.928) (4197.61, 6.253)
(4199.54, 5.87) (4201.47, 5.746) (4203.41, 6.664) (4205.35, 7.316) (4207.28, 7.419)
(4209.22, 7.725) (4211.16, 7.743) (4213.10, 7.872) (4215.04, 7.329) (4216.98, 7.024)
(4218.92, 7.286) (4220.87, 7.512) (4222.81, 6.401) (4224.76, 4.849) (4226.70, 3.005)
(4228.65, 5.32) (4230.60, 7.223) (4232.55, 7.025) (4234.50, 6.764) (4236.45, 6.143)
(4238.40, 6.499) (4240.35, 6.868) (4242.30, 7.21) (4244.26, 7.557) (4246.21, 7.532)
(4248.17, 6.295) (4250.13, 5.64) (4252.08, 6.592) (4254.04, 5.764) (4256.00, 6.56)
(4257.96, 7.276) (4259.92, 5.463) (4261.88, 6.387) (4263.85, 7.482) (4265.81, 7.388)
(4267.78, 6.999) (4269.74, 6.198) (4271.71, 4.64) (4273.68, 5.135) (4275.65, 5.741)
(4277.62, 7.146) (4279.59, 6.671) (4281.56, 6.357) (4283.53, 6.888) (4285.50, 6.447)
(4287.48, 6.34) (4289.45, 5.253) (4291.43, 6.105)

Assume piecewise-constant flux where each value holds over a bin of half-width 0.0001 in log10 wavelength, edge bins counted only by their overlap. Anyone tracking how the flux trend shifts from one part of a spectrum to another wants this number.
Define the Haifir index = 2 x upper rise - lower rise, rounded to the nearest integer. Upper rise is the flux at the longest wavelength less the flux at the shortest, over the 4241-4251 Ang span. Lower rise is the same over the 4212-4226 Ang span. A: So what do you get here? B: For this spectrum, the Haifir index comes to 0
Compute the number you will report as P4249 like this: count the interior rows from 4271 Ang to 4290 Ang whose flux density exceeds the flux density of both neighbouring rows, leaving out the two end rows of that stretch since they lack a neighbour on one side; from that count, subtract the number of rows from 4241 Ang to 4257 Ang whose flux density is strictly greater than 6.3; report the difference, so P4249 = -3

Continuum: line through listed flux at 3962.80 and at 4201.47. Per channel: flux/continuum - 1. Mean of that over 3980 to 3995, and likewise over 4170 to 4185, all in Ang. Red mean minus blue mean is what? -0.99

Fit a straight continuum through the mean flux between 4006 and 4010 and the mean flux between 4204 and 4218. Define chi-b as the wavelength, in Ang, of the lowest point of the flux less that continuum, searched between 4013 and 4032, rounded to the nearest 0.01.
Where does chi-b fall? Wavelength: 4030.90 Ang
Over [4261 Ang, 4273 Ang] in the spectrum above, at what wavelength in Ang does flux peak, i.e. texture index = 4263.85 Ang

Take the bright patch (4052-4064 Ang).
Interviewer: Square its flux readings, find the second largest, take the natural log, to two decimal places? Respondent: 3.81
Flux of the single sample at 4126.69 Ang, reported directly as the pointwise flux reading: 7.463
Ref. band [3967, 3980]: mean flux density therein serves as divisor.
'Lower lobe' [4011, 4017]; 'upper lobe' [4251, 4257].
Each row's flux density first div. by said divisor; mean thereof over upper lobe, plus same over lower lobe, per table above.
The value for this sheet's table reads 4.2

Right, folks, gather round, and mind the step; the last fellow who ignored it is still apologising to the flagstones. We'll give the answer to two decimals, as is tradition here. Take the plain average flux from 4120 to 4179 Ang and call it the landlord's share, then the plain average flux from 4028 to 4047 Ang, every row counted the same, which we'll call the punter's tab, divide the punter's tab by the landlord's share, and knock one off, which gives -0.11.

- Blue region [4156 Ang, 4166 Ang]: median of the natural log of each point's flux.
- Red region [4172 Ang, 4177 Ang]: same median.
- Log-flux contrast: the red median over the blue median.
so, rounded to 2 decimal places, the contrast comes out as 0.94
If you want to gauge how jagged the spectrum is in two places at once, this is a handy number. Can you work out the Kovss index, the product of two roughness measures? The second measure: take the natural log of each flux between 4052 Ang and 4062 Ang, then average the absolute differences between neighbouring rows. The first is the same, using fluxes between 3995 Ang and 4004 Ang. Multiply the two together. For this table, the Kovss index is 0.0024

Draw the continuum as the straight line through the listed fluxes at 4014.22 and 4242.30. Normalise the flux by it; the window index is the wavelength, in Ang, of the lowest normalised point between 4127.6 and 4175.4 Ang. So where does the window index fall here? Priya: 4143.83 Ang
